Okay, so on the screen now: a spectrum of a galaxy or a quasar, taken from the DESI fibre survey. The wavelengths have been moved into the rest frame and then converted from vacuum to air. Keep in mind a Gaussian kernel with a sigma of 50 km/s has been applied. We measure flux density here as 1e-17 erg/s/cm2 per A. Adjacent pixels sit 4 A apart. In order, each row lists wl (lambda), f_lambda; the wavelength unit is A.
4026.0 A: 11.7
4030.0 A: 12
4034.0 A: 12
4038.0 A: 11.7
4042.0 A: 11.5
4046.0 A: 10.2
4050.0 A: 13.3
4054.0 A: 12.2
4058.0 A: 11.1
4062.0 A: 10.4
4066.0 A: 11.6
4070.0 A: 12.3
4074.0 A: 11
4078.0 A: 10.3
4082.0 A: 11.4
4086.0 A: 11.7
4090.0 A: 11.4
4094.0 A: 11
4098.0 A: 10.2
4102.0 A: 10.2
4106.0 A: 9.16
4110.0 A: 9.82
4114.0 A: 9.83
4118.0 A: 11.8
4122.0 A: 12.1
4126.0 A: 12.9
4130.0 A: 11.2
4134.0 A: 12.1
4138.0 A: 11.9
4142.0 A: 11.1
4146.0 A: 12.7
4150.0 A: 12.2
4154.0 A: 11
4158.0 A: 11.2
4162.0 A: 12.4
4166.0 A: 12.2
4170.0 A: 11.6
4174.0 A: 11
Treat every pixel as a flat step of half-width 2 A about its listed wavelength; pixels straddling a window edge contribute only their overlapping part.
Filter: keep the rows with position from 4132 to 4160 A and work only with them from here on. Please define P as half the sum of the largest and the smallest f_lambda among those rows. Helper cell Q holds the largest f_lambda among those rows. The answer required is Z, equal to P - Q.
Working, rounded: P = 11.85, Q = 12.7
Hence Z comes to -0.85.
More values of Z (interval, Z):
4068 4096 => -1.00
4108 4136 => -1.54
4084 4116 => -1.27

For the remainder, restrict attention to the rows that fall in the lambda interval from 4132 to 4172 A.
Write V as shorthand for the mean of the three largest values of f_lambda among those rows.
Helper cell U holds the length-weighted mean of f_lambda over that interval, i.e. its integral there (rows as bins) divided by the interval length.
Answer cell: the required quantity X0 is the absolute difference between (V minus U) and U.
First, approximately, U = 11.8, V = 12.4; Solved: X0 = 11.2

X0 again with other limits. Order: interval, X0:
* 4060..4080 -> 10.6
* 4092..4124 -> 9.4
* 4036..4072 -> 10.6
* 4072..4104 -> 10.3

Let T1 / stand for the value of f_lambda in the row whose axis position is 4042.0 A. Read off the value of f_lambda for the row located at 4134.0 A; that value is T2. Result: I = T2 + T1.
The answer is 23.6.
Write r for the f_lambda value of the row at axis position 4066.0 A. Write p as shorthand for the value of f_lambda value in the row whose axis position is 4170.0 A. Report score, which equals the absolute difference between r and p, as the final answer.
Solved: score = 0.0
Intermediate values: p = 11.6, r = 11.6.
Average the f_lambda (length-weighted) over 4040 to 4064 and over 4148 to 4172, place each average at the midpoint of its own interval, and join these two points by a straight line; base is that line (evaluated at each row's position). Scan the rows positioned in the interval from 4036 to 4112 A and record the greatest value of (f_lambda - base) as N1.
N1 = 1.9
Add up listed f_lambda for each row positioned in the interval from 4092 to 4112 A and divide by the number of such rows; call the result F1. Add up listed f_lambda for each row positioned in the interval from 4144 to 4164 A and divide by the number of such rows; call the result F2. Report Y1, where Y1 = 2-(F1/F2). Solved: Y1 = 1.15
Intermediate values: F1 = 10.1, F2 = 11.9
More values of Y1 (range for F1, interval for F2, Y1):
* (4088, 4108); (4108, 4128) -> 1.08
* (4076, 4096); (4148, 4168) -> 1.05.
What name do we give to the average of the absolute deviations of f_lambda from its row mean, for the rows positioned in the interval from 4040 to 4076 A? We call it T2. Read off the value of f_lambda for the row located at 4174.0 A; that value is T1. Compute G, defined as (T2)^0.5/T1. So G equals 0.08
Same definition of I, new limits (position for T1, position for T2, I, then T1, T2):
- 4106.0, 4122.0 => 21.3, 9.16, 12.1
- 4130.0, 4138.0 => 23.1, 11.2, 11.9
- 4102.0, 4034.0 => 22.2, 10.2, 12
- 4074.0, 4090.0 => 22.4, 11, 11.4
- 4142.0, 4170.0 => 22.7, 11.1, 11.6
